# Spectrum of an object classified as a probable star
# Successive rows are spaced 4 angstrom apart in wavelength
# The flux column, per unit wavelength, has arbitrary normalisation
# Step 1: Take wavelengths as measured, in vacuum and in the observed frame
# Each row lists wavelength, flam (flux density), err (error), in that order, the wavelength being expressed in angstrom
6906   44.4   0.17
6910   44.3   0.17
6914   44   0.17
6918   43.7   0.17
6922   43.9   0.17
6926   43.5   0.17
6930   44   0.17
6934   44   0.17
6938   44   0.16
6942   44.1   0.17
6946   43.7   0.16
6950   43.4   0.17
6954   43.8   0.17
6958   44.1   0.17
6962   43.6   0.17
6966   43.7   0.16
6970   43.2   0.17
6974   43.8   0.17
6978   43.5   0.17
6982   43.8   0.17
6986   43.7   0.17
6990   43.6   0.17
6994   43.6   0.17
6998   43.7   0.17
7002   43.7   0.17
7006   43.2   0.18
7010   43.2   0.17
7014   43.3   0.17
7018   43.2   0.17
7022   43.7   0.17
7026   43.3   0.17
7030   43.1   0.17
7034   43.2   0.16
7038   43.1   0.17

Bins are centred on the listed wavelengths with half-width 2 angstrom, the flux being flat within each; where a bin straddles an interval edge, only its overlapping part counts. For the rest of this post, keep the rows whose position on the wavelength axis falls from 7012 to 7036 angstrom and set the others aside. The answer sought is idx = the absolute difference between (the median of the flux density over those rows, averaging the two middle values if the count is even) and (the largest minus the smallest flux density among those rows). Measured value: 42.65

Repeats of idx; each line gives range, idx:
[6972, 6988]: 43.45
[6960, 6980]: 43.00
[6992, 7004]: 43.60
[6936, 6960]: 43.20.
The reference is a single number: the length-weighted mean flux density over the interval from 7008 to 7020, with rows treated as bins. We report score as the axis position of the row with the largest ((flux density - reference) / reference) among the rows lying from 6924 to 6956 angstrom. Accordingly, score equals 6942 angstrom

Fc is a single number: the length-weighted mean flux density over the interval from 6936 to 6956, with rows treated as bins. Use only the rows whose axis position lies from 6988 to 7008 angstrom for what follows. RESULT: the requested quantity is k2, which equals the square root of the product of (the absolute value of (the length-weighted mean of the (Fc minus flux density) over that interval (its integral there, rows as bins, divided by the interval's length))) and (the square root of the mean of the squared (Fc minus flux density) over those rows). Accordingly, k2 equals 0.27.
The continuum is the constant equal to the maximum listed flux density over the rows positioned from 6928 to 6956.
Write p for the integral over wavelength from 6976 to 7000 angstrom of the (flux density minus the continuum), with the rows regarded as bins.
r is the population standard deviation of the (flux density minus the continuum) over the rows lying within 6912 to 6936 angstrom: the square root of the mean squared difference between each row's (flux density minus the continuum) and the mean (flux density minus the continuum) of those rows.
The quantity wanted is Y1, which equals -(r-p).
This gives -11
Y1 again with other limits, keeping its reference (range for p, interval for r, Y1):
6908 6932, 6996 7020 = -5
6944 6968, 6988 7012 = -9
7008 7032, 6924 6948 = -19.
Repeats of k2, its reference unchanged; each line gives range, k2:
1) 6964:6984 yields 0.25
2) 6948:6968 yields 0.14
